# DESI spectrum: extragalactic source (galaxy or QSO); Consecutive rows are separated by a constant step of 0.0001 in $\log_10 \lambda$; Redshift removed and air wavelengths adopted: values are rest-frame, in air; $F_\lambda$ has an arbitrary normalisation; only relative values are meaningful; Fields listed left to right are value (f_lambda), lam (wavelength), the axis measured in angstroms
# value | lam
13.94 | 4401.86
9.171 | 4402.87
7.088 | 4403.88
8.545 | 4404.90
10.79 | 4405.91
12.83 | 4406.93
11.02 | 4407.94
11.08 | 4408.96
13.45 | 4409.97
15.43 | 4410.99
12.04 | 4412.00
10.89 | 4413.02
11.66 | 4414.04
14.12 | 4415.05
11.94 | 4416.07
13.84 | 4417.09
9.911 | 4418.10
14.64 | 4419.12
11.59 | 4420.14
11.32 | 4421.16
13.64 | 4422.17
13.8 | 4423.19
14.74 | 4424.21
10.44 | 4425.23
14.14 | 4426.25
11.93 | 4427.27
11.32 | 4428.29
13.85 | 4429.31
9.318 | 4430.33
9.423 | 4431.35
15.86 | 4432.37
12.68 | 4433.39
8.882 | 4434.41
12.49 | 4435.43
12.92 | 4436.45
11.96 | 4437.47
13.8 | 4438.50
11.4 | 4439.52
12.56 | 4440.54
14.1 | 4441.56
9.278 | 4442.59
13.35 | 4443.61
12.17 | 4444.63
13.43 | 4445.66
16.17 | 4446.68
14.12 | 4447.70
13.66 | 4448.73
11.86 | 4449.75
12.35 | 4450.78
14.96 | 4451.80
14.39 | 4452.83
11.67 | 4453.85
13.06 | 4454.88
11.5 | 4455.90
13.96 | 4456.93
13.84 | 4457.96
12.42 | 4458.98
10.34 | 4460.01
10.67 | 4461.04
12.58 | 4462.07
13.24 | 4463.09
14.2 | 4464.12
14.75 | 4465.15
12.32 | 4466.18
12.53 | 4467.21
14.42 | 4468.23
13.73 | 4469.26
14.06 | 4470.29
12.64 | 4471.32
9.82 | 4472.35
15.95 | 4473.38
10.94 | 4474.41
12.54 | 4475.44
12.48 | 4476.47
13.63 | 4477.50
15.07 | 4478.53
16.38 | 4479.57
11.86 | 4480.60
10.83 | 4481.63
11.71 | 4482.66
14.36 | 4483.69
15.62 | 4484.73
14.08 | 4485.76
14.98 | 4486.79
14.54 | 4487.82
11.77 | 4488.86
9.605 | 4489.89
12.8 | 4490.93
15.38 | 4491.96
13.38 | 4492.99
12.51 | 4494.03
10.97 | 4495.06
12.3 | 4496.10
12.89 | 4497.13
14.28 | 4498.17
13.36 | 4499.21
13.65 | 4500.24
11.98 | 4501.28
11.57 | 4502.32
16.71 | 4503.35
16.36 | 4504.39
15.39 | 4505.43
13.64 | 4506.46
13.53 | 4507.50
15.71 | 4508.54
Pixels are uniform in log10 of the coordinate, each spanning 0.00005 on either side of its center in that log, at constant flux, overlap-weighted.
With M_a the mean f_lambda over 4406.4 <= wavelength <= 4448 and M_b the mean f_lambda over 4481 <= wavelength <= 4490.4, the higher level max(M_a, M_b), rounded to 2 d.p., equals 13.05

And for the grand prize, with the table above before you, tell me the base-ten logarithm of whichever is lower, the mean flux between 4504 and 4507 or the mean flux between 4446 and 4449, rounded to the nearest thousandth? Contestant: 1.166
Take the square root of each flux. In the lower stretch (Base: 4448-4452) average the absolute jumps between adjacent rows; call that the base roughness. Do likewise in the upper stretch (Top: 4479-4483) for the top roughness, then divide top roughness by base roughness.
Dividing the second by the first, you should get 1.3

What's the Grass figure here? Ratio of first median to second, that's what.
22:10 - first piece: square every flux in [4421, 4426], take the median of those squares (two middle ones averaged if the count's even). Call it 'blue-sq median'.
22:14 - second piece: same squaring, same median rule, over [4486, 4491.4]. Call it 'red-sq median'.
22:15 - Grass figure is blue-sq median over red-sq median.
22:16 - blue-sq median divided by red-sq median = 1.14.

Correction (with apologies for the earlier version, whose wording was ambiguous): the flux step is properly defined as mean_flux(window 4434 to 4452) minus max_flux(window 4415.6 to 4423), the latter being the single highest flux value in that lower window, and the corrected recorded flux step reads -1.9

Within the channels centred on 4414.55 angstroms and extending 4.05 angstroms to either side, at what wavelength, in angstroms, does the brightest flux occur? 4410.99 angstroms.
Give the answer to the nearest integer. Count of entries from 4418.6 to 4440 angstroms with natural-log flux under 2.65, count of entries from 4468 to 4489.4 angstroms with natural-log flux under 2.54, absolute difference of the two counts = 9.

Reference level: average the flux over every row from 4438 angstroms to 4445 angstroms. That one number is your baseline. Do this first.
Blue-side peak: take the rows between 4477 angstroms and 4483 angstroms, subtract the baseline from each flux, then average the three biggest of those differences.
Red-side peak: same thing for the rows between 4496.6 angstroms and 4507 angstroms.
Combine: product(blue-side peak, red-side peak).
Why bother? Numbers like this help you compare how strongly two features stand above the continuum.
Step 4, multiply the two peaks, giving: 10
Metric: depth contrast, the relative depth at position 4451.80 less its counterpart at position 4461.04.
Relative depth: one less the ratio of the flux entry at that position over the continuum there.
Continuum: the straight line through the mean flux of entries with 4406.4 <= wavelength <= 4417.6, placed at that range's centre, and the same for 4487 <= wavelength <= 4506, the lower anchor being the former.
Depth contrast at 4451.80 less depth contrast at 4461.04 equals -0.34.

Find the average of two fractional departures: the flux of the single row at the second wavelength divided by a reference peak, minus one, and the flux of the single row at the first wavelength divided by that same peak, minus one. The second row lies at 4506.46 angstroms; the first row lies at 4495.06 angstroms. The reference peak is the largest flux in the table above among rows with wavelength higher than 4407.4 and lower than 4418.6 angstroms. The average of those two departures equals -0.203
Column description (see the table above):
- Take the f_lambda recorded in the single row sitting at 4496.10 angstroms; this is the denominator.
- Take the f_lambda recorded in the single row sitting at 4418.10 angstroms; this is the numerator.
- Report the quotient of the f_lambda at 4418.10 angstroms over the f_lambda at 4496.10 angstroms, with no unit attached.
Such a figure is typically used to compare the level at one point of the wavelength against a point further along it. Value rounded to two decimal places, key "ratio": 0.81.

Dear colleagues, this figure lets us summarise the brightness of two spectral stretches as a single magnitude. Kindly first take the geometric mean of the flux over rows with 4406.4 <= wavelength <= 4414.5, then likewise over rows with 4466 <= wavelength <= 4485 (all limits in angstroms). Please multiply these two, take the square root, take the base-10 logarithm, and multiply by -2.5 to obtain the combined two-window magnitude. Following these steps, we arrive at -2.75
